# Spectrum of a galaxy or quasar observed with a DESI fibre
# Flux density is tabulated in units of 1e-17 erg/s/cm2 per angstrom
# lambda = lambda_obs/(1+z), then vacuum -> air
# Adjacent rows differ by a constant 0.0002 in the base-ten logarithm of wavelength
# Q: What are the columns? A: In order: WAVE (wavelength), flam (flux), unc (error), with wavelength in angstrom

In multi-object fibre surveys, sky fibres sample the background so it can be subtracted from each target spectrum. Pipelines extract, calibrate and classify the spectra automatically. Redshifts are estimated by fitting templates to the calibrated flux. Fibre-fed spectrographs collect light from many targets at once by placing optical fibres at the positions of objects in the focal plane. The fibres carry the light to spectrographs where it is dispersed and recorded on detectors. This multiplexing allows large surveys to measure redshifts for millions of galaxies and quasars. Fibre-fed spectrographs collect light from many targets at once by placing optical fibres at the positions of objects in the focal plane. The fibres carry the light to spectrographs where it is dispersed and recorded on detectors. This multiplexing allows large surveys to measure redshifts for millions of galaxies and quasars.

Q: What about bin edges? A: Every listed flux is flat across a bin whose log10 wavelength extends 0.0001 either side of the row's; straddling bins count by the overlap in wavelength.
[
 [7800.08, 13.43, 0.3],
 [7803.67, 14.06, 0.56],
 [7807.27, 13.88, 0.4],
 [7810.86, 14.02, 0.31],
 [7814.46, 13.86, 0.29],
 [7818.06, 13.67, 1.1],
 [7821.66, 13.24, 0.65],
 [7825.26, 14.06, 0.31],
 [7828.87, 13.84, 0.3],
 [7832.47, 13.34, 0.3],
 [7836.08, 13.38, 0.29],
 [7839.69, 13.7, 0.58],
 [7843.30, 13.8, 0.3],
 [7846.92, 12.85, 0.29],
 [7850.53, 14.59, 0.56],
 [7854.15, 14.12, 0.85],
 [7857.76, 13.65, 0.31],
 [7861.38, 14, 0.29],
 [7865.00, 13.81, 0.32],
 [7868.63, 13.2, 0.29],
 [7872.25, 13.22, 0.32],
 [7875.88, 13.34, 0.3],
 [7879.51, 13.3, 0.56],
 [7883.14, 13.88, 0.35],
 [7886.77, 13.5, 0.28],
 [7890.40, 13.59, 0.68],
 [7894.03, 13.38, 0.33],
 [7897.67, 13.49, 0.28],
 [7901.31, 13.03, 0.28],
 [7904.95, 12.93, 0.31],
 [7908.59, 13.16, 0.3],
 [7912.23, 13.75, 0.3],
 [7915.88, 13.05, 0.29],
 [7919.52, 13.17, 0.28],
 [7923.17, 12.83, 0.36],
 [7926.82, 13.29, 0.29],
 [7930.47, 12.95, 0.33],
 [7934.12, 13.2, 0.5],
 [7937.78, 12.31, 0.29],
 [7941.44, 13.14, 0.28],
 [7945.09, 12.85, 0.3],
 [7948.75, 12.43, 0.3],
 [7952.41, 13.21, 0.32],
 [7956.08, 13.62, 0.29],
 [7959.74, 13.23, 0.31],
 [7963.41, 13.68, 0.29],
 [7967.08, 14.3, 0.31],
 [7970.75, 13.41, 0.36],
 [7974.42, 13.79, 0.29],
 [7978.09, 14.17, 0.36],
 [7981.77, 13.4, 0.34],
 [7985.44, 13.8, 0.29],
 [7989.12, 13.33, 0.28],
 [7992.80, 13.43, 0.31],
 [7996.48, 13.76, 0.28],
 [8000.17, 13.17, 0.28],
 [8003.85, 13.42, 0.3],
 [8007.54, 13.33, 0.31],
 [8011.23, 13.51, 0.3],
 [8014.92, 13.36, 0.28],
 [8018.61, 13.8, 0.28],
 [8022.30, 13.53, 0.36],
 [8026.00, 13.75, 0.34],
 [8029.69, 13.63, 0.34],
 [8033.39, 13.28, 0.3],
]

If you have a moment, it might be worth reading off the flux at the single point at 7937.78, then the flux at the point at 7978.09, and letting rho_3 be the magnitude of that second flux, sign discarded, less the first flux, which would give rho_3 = 1.9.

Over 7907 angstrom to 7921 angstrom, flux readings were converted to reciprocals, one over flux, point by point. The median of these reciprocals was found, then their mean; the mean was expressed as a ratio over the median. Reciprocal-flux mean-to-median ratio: 0.99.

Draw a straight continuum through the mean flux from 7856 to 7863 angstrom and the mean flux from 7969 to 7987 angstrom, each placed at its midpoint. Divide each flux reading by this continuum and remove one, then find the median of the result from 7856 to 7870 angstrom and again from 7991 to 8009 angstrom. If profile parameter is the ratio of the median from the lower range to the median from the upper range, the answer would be 0.3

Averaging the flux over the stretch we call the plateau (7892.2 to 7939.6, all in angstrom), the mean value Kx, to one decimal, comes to 13.1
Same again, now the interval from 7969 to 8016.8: 13.5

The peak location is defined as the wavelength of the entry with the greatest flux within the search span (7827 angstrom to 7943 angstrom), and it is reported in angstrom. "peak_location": 7850.53 angstrom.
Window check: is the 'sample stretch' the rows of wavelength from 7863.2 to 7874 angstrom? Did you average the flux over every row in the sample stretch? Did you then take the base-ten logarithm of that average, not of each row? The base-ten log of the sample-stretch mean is 1.13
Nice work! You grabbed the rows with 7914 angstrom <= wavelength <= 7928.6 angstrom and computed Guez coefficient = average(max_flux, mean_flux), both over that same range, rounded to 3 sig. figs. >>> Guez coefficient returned 13.2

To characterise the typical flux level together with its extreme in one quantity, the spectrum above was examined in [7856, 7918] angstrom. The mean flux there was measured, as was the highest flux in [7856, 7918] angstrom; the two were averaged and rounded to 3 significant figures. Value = 13.7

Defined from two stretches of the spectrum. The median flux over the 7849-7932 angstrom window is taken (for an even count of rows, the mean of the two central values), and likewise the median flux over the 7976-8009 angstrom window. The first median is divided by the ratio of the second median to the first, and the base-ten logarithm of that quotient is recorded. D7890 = 1.12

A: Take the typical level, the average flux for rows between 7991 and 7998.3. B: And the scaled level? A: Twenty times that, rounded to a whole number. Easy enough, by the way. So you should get 272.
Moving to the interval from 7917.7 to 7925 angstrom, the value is 260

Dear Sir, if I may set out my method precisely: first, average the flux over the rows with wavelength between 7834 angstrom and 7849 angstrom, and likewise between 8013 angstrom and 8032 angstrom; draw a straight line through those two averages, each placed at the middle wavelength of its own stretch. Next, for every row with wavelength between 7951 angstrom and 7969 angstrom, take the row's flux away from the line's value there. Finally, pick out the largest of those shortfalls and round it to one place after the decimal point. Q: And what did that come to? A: 0.3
